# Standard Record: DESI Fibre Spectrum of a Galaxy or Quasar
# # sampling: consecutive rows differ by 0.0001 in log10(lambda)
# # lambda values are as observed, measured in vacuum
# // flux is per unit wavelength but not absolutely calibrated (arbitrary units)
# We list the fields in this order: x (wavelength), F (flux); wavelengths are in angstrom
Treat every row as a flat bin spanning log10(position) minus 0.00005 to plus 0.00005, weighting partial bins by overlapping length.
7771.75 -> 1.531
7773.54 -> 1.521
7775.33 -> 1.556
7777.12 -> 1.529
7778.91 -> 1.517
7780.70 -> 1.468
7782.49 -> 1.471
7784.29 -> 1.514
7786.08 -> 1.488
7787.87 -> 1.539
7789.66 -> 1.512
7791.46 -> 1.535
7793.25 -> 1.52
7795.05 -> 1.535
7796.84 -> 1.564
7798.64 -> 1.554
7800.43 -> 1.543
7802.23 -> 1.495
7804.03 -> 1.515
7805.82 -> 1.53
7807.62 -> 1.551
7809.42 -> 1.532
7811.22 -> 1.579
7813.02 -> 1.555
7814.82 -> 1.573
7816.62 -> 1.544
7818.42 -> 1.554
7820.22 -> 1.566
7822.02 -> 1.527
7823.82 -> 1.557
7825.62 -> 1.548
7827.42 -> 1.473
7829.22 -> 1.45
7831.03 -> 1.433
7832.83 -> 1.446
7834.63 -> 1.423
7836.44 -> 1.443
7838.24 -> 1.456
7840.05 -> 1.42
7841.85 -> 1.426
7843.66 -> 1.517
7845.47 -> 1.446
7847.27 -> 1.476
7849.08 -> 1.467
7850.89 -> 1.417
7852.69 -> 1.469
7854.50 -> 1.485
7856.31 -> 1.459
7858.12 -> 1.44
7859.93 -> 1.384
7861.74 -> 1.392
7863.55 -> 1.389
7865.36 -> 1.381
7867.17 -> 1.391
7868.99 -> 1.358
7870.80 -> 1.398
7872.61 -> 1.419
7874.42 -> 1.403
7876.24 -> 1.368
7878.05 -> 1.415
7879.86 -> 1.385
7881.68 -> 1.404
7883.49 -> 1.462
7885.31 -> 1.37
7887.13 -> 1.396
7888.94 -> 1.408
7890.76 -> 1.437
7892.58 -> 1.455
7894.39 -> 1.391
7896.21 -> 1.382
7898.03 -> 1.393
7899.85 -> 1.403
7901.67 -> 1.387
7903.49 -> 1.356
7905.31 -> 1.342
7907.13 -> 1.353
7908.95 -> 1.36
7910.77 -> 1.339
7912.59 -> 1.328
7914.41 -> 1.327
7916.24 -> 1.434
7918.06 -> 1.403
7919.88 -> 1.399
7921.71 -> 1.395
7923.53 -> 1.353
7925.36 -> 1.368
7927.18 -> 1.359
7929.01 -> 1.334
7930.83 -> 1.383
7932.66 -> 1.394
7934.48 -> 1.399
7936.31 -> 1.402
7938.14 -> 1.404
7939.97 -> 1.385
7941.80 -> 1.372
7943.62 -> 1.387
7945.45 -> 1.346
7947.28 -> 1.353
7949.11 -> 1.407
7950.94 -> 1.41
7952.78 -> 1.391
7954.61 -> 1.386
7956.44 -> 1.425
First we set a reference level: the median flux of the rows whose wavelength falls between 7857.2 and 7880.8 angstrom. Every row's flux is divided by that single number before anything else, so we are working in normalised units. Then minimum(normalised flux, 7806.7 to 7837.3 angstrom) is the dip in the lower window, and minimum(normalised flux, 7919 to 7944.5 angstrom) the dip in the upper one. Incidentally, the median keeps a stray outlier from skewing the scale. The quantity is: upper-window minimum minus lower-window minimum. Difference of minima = -0.064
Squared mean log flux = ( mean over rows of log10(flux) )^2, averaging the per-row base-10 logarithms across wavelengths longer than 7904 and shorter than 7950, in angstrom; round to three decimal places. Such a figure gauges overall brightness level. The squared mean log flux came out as 0.019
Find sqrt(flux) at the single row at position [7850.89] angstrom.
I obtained 1.19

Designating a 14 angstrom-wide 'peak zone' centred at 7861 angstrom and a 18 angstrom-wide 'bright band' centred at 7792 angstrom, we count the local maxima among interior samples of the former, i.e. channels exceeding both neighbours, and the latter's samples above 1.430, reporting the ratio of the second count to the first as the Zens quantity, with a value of 10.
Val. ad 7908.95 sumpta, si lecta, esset 1.36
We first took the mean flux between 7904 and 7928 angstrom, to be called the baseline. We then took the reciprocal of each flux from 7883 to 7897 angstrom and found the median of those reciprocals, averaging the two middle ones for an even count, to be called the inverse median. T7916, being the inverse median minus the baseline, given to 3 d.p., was -0.653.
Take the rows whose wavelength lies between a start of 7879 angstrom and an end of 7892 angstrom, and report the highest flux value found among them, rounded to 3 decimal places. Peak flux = 1.462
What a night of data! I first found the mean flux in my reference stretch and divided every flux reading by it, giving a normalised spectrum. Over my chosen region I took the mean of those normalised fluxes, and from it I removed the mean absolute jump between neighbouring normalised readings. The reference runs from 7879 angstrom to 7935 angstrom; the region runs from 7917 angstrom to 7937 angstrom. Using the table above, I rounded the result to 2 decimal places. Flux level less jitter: 0.99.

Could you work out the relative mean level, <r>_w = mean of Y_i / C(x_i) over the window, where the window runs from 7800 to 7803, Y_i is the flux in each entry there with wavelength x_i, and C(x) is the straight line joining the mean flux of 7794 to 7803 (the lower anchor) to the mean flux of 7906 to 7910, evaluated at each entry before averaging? 0.99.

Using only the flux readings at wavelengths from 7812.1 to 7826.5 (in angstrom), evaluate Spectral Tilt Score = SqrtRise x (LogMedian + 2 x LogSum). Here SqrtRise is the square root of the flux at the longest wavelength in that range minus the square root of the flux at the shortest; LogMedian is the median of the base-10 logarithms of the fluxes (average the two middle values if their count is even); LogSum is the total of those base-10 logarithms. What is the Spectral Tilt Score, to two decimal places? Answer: -0.01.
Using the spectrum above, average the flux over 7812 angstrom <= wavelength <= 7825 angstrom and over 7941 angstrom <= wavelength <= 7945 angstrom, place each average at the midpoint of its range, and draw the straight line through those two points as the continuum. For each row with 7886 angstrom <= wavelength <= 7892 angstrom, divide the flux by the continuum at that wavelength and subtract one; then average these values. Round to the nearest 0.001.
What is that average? -0.028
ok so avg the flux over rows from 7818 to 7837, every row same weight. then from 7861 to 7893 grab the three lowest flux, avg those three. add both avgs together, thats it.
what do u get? 2.86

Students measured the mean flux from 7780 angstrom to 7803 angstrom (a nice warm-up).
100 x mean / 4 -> 38.0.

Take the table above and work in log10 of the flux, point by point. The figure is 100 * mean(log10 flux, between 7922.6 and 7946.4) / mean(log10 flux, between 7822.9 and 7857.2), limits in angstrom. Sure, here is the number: 84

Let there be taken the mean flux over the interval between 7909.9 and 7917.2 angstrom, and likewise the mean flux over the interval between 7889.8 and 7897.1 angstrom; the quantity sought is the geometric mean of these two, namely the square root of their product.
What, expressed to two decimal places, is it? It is 1.39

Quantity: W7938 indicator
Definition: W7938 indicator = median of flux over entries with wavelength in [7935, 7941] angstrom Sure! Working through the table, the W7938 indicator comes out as 1.40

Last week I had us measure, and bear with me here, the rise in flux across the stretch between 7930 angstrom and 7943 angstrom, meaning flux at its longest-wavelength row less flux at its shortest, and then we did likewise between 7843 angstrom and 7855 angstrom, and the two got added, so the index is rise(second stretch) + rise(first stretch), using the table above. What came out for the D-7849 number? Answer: -0.04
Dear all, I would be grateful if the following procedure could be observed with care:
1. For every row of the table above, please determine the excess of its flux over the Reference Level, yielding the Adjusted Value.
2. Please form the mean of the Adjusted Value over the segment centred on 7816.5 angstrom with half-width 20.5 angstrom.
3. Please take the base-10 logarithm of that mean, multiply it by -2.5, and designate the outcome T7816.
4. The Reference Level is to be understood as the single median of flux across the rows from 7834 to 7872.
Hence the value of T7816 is 2.6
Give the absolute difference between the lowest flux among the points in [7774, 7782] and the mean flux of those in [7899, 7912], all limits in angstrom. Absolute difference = 0.11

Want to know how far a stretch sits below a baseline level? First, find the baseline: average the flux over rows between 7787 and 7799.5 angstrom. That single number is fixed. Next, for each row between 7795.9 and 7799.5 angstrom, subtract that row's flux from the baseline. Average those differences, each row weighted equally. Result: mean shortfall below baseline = -0.022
